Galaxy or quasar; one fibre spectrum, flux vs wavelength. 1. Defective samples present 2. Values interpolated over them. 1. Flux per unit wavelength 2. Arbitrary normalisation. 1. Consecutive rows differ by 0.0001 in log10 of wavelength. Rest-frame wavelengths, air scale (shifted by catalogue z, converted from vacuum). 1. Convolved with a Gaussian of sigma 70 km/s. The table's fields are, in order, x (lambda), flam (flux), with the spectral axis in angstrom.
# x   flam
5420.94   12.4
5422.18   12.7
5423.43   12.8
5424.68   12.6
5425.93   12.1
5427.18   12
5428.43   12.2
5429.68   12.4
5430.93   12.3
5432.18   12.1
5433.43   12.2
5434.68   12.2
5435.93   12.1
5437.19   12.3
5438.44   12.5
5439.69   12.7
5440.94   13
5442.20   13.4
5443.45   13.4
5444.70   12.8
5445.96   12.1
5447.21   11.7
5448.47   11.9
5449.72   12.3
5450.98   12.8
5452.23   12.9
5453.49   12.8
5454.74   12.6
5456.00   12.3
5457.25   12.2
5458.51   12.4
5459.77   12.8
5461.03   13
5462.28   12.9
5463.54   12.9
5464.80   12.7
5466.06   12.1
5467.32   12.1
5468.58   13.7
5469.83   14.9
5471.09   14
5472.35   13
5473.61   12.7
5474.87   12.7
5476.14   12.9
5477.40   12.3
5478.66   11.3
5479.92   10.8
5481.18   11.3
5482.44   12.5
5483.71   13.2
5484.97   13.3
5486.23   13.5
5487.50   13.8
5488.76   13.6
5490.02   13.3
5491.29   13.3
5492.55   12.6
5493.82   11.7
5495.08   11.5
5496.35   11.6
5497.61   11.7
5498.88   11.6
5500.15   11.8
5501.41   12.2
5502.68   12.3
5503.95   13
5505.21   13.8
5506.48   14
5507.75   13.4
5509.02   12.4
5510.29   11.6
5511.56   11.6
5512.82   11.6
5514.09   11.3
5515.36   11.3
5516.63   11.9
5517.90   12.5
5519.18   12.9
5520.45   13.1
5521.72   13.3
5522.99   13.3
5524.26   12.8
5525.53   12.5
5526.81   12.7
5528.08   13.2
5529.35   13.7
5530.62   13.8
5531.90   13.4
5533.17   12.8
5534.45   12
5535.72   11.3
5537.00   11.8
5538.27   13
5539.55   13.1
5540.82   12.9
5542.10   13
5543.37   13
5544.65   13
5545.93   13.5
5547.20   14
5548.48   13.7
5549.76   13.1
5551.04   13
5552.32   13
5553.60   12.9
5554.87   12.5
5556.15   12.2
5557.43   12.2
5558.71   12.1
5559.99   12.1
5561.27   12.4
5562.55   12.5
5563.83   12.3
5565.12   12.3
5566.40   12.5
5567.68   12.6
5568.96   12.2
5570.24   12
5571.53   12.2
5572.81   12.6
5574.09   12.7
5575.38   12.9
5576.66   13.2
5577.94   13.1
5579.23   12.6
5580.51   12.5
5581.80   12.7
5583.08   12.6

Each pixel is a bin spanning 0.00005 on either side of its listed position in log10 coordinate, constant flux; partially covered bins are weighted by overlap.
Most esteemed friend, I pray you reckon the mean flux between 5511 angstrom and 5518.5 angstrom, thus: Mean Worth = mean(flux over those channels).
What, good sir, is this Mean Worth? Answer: 11.7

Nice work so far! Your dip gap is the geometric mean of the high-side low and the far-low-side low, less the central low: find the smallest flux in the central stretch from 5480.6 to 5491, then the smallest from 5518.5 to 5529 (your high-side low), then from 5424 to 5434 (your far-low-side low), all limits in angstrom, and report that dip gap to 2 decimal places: 0.95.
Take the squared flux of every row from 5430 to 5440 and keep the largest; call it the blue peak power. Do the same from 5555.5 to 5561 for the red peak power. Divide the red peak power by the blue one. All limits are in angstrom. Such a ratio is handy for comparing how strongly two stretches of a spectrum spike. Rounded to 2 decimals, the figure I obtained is 0.92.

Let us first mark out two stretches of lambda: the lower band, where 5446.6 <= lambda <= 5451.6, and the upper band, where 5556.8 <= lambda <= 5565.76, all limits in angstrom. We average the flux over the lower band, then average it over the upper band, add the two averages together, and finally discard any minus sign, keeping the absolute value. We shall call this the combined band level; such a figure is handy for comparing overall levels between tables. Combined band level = 24.4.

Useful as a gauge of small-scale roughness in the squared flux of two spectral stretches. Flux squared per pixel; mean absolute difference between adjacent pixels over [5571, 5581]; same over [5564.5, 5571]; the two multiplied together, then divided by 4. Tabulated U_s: 8.6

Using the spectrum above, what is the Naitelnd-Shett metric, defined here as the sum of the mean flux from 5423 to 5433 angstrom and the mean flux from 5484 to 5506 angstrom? 24.94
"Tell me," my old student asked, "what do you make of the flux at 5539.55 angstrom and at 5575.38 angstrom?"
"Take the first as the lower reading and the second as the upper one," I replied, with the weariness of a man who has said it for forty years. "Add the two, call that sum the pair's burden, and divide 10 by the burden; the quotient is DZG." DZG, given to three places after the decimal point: 0.385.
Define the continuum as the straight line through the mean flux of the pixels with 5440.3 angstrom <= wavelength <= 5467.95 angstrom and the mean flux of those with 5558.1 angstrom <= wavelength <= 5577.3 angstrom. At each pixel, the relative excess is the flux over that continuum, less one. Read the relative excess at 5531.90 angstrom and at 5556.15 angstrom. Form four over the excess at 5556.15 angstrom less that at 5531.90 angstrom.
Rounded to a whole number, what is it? -43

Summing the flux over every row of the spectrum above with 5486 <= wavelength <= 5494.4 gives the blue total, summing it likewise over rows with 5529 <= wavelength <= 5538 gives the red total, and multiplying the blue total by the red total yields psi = 8152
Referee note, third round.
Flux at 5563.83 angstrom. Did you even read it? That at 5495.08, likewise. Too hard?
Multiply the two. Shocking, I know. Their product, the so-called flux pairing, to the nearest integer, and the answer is 141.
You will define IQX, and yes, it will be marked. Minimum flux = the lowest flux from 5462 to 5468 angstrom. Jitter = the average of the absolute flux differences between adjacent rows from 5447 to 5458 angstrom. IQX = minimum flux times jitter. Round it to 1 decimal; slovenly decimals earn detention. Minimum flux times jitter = 2.9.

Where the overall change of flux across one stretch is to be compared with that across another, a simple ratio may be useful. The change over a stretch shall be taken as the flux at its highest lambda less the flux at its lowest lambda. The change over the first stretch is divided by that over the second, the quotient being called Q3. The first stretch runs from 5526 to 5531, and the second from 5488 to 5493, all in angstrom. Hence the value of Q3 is -1.1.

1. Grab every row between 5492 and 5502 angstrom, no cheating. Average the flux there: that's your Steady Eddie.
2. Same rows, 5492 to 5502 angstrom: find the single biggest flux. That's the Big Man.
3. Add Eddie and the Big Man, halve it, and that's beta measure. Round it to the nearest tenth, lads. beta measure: 12.2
